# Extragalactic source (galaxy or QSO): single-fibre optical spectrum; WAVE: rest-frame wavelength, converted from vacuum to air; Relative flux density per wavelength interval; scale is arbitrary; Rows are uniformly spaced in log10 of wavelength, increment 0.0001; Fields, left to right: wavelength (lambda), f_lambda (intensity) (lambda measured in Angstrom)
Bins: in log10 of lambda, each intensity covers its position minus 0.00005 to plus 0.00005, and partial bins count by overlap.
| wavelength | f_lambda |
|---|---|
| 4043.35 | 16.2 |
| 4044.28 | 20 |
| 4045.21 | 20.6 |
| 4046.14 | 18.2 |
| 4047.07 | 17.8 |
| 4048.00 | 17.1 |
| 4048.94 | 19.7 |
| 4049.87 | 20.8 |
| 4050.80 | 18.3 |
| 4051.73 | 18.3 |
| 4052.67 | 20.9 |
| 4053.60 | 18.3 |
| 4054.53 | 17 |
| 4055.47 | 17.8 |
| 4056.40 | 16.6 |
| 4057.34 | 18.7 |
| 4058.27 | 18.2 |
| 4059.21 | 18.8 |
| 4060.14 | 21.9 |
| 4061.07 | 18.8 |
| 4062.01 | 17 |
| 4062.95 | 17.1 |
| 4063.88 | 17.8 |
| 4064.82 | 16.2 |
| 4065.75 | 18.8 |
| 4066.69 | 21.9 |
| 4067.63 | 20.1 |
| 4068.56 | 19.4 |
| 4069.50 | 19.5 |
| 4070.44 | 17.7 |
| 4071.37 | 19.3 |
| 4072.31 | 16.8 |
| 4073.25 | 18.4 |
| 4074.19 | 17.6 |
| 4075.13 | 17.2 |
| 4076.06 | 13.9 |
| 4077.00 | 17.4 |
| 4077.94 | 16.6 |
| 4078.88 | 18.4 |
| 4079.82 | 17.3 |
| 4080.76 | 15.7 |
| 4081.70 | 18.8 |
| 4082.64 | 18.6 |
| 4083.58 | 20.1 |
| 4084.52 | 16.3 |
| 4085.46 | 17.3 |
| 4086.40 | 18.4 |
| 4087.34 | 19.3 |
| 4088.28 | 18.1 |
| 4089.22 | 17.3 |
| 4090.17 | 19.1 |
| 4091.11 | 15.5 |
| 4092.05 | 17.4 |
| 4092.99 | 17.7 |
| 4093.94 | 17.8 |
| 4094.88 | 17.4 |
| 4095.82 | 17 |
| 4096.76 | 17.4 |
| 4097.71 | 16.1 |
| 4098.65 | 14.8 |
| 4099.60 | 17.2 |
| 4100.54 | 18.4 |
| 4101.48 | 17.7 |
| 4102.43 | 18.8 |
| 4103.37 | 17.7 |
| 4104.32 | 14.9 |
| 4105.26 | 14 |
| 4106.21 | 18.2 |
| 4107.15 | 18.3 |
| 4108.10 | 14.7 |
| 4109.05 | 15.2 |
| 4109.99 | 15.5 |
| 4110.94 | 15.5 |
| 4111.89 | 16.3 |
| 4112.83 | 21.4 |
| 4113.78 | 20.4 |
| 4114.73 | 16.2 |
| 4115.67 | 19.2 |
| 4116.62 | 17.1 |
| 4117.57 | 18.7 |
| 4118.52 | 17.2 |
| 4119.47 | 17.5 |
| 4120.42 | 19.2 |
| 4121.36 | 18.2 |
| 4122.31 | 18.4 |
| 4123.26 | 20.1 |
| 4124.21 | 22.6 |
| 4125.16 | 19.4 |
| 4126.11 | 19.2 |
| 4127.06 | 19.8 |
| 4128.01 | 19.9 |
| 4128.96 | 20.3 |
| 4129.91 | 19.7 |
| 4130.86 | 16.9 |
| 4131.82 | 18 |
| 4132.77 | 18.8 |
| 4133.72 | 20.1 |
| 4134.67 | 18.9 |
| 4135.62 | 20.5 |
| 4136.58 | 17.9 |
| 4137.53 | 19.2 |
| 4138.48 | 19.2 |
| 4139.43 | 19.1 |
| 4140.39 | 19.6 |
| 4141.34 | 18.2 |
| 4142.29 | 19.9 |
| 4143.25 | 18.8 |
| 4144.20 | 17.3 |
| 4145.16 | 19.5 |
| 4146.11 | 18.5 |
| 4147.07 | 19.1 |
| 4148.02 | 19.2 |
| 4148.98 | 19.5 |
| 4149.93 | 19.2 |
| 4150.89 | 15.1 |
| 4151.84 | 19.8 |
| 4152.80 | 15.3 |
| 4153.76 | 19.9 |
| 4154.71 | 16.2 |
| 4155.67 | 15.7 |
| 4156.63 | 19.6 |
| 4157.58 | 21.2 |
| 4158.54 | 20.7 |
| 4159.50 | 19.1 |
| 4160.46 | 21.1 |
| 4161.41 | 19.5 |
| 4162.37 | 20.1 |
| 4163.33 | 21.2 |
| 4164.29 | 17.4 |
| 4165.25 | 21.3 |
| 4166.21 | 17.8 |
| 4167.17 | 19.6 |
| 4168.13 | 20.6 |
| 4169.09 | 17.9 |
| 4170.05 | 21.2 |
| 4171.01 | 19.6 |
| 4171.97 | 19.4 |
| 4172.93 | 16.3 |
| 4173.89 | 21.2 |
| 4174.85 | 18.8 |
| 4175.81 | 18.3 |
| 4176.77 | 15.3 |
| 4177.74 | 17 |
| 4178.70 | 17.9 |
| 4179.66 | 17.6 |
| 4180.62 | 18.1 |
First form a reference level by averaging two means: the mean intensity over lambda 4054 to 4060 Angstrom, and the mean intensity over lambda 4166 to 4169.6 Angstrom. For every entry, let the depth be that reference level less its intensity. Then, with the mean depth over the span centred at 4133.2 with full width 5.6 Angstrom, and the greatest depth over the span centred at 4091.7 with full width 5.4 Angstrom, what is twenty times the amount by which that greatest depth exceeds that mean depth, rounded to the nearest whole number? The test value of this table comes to 67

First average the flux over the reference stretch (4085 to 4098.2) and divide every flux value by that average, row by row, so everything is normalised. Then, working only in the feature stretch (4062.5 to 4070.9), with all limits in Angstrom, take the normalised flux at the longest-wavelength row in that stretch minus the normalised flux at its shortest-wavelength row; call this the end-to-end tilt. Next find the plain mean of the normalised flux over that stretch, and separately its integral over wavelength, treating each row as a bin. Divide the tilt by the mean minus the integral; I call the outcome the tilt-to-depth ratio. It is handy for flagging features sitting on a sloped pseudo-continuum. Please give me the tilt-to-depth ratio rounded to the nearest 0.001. -0.004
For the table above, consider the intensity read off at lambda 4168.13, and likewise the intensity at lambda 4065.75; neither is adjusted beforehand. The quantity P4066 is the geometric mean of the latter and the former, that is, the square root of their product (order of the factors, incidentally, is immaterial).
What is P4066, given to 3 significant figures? 19.7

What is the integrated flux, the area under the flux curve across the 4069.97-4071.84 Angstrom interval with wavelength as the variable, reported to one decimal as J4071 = 34.7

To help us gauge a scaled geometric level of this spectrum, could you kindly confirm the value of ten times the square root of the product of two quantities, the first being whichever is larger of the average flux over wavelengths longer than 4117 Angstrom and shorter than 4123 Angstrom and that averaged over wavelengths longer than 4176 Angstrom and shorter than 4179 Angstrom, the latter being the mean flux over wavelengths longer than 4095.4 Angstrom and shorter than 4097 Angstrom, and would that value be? 177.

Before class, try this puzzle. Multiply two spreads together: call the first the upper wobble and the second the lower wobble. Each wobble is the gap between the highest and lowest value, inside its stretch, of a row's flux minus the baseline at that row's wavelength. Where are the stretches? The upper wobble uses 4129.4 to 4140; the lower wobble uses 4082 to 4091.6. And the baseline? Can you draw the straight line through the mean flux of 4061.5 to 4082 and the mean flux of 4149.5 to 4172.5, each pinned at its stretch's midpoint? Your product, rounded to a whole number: 17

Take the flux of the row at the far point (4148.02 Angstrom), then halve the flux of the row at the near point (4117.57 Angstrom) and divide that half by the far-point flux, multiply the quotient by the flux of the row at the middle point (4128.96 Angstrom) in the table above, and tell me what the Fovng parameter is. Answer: 9.9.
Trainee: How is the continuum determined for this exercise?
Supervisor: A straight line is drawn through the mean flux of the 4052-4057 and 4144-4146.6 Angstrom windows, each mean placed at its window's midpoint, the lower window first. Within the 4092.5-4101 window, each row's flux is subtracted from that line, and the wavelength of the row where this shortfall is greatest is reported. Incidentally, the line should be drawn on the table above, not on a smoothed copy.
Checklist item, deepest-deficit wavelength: 4098.65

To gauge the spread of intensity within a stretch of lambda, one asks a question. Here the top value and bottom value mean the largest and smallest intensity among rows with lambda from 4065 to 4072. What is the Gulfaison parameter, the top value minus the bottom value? 4.2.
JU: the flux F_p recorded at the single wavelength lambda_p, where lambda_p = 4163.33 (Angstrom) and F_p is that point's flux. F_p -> 21.2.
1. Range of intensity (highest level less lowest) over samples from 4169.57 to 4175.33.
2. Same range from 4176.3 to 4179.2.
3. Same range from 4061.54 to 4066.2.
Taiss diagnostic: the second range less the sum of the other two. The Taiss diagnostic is -4.9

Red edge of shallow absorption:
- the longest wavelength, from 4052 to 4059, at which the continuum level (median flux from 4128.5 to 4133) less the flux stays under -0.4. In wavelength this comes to 4052.67 Angstrom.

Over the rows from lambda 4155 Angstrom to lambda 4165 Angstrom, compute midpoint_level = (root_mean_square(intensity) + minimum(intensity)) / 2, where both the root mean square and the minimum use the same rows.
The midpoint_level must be 17.7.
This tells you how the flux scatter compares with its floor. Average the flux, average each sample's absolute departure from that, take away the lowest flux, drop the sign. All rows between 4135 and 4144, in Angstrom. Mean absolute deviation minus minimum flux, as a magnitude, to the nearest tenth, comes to 17.3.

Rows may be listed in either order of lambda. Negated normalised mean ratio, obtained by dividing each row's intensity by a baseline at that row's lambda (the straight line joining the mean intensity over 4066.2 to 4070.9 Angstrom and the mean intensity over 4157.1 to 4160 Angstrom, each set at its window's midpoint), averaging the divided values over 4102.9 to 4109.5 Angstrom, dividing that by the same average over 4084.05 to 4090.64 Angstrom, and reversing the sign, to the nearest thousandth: -0.892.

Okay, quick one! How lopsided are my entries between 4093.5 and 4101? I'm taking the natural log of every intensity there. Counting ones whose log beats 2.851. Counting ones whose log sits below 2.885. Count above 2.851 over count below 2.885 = 0.57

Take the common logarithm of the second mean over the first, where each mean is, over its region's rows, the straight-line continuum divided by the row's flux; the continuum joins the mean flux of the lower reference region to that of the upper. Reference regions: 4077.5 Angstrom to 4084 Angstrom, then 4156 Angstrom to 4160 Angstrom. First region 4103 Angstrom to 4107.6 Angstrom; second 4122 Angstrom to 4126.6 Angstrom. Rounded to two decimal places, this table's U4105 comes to -0.07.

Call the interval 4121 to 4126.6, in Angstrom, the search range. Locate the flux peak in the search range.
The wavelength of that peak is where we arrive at 4124.21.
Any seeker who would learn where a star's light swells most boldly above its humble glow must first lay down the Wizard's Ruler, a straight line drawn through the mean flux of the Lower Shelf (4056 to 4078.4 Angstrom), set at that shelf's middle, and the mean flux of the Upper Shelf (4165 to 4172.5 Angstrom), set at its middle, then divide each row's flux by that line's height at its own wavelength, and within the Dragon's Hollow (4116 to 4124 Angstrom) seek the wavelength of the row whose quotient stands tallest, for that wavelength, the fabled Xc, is 4123.26 Angstrom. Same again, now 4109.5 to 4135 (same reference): 4124.21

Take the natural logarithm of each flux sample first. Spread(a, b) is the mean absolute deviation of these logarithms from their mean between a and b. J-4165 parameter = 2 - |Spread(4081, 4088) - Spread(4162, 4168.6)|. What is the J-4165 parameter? 1.99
